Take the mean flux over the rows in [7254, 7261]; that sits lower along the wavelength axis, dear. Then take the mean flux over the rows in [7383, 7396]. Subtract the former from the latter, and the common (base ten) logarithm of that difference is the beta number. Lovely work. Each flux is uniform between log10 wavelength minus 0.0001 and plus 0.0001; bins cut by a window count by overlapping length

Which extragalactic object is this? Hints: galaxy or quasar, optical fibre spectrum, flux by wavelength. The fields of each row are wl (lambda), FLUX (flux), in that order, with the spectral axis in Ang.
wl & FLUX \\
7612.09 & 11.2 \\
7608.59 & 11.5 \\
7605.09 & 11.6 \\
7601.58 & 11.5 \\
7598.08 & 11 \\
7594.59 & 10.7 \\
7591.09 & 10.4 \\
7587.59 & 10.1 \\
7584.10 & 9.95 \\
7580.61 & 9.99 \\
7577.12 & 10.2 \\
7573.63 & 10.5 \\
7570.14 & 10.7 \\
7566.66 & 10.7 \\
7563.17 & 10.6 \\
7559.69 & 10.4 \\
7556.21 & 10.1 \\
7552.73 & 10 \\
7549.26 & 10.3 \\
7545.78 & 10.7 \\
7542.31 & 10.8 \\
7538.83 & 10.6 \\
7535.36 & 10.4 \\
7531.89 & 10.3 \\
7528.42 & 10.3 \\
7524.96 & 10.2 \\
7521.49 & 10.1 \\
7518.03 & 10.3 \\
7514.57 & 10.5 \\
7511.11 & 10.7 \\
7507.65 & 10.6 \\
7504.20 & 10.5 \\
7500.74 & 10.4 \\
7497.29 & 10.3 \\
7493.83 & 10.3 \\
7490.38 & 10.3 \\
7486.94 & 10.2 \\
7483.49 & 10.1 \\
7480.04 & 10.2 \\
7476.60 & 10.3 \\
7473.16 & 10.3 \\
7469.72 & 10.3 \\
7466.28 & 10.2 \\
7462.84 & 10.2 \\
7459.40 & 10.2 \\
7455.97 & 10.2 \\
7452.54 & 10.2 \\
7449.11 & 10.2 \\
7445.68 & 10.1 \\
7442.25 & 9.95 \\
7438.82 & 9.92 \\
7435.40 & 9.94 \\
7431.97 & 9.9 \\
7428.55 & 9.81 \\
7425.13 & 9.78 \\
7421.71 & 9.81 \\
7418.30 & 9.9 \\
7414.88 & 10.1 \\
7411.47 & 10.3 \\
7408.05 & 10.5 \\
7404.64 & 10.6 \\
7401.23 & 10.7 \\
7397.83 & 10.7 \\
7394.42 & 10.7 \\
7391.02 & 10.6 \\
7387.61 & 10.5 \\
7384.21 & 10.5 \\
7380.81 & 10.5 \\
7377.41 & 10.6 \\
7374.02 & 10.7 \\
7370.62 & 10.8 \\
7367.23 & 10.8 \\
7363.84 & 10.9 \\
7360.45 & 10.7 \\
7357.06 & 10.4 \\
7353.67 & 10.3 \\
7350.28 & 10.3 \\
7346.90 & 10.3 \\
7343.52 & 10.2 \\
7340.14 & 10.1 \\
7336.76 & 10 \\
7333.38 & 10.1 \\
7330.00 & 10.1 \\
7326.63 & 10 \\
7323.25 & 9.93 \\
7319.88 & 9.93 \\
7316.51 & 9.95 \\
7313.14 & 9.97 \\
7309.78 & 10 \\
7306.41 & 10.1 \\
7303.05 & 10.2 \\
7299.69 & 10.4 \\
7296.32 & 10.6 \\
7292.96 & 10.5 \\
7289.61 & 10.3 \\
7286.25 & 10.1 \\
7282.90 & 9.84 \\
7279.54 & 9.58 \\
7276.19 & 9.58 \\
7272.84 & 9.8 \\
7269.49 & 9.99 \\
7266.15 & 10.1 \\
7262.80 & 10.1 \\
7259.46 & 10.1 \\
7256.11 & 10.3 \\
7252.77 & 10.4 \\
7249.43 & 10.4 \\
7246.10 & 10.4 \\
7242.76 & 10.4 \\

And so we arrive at -0.43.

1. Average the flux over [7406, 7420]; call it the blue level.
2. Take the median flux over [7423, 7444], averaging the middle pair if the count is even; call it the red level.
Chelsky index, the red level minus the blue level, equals -0.3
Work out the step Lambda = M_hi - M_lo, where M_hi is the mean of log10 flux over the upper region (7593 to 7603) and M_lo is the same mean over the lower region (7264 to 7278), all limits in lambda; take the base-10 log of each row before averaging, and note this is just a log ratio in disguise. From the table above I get 0.05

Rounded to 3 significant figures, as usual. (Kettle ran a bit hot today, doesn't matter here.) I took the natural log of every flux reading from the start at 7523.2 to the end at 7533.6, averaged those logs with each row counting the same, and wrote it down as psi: 2.33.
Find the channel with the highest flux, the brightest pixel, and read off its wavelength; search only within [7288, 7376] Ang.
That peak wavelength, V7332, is 7363.84 Ang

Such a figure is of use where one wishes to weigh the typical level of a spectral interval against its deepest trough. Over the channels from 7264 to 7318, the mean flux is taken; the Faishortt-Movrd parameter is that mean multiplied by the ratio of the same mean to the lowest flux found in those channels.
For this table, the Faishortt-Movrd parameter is 10.6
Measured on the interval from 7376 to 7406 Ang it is 10.7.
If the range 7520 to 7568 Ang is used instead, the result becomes 10.8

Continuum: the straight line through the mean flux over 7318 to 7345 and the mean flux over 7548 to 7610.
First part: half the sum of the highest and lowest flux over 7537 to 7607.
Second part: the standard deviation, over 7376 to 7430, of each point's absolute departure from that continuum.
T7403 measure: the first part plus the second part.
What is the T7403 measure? 10.9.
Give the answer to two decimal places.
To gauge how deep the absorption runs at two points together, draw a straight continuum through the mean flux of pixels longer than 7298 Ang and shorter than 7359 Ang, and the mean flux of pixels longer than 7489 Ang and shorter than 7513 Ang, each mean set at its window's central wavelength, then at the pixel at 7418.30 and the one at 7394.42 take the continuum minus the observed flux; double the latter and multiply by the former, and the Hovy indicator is -0.35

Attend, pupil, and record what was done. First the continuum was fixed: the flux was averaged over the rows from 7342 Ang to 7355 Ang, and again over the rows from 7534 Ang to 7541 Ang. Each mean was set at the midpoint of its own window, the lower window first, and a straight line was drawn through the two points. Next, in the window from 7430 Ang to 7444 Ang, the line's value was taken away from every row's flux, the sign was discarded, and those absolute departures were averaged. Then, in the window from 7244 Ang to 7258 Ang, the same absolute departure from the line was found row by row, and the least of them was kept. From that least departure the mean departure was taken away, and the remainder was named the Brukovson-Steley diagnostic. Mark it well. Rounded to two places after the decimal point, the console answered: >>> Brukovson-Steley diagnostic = -0.32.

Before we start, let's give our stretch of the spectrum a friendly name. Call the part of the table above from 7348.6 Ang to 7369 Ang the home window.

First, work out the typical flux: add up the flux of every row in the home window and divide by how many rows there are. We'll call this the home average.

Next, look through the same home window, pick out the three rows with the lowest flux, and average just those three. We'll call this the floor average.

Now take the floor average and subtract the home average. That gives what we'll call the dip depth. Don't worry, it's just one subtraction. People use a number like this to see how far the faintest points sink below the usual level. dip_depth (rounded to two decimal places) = -0.23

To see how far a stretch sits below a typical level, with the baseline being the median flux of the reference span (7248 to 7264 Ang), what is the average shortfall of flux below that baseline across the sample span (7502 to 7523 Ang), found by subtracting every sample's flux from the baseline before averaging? -0.15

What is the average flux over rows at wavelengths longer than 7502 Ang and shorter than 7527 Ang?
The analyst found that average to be 10.4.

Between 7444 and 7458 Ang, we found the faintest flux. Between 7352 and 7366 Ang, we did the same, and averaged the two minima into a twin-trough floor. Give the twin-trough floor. 10.2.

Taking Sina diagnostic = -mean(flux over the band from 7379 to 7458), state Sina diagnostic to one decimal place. -10.2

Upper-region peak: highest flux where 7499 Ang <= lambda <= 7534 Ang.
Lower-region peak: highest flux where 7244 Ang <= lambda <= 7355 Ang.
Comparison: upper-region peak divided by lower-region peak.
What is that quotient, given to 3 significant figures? 1.01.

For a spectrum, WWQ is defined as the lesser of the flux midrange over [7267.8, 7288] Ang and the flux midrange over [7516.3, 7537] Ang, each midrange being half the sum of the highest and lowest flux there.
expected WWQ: 9.8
